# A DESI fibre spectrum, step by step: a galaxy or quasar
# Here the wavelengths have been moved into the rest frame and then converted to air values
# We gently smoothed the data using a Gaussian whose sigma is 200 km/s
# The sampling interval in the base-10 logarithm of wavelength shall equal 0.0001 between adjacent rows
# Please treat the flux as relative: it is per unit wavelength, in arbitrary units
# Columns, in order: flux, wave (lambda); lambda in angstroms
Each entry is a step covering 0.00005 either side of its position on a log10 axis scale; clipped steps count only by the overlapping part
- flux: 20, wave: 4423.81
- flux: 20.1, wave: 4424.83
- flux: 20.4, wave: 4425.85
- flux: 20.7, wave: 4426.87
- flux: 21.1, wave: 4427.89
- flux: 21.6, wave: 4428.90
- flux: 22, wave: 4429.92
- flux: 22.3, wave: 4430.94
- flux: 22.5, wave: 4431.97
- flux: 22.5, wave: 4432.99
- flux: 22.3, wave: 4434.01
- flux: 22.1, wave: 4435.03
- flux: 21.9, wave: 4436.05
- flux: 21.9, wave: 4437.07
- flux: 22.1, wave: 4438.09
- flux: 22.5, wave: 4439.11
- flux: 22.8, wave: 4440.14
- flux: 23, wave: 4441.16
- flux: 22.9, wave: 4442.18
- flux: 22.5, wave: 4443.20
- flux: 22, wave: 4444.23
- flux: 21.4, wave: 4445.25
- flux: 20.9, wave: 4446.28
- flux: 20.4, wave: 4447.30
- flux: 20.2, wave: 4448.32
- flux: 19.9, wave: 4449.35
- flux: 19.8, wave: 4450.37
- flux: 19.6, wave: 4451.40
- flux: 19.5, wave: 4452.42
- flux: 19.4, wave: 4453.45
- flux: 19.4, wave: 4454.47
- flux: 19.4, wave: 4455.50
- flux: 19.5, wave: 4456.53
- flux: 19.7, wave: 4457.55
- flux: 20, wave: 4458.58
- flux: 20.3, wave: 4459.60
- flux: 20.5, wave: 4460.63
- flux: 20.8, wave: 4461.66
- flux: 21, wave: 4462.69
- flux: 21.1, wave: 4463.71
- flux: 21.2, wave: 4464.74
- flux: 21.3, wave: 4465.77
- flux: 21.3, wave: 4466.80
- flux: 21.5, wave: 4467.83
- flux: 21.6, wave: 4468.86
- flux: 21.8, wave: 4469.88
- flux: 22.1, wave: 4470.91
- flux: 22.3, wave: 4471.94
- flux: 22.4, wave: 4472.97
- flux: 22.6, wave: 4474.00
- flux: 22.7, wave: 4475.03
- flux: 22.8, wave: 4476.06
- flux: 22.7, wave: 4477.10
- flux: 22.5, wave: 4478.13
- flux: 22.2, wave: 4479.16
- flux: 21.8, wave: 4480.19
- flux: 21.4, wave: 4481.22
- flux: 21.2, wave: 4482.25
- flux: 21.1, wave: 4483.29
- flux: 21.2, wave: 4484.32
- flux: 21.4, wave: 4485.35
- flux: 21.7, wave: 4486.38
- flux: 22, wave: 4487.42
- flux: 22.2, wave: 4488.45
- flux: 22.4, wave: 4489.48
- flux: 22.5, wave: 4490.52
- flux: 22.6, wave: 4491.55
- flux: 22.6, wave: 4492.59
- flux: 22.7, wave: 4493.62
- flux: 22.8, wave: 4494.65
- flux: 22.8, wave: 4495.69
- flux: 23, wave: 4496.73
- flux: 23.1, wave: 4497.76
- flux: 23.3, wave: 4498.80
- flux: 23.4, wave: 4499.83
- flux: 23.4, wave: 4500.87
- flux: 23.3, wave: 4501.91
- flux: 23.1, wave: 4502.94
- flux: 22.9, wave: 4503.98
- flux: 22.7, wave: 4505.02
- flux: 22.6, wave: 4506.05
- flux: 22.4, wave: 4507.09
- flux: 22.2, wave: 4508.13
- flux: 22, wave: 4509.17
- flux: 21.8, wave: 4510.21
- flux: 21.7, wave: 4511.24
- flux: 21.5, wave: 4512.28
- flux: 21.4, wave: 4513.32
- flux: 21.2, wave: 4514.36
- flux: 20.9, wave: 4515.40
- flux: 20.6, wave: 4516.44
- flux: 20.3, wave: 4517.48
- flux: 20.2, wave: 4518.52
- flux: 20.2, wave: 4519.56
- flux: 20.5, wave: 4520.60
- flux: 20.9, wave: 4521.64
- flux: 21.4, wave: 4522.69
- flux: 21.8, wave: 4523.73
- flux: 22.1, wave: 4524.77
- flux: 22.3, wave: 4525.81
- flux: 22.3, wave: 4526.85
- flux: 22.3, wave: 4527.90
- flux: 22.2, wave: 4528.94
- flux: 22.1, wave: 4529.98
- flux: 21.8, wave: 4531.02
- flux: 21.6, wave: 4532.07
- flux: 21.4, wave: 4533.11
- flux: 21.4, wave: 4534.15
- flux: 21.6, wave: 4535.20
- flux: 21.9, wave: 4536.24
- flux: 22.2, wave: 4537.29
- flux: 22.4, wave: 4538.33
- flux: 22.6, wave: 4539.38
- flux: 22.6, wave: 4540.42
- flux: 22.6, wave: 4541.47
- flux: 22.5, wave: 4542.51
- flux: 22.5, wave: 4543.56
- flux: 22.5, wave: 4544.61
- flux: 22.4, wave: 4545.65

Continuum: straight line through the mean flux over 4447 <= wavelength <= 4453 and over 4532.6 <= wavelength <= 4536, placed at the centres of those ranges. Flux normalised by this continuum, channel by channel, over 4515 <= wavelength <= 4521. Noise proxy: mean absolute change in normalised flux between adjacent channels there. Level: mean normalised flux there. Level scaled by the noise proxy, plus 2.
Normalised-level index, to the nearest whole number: 99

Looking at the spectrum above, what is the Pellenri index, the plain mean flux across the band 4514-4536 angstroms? 21.4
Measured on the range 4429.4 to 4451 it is 21.8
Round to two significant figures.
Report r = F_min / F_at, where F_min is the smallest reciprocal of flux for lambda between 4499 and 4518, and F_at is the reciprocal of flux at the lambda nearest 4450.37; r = 0.85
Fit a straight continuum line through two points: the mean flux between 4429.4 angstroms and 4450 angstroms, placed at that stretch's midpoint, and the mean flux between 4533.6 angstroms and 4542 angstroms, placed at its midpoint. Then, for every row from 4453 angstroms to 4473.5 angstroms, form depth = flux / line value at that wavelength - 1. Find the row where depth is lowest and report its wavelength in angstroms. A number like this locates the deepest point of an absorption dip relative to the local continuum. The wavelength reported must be 4455.50 angstroms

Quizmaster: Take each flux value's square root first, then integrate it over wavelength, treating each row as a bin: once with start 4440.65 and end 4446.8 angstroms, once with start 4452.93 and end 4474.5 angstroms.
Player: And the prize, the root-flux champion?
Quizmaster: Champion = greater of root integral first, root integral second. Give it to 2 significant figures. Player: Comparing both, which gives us 99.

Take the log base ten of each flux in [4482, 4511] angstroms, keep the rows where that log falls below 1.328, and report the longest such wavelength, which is 4484.32 angstroms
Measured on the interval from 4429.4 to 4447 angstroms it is 4446.28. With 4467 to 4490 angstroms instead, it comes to 4484.32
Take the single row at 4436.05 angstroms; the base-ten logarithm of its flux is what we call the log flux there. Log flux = 1.34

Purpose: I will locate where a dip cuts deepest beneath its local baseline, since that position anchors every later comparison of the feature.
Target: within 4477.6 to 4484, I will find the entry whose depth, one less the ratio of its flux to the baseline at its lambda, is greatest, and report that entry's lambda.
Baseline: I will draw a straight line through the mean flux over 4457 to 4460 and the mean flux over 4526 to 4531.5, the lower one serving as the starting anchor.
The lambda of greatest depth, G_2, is 4483.29 angstroms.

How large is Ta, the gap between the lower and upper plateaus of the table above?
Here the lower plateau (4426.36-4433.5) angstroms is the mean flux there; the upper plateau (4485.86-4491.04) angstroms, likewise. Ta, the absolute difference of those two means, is 0.35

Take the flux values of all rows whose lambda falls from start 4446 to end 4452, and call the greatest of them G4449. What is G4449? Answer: 20.9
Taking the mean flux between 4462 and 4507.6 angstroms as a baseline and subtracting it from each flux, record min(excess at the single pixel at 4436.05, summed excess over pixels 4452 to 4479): -29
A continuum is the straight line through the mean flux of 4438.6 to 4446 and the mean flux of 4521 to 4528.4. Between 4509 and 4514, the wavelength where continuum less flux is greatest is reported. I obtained 4513.32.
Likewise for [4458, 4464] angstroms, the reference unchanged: 4458.58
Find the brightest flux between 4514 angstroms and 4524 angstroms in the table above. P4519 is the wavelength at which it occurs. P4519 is 4523.73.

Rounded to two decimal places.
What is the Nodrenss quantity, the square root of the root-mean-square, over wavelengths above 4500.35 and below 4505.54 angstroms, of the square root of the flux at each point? 2.19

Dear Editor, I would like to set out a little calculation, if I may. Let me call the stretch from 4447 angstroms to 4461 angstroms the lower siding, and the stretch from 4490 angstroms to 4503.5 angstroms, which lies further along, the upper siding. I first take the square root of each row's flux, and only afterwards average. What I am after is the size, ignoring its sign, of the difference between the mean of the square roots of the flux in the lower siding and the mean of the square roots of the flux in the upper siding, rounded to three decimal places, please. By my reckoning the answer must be 0.340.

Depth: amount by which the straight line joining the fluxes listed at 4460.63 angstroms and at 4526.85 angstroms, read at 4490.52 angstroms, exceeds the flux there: -1.2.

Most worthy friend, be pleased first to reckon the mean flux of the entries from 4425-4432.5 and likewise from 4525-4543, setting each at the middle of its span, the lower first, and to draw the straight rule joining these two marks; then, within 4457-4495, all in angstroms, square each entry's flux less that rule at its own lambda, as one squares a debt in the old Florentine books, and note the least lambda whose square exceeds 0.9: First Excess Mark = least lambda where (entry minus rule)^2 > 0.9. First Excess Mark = 4457.55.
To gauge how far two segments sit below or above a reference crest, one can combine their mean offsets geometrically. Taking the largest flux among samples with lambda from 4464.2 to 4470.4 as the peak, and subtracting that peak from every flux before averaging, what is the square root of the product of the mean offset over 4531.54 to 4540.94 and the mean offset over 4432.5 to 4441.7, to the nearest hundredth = 0.30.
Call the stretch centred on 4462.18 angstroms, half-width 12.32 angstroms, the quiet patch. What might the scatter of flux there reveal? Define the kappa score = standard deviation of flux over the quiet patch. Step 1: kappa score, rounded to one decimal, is 1.1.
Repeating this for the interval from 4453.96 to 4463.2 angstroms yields 0.6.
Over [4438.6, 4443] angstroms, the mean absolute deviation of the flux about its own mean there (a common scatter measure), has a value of 0.15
